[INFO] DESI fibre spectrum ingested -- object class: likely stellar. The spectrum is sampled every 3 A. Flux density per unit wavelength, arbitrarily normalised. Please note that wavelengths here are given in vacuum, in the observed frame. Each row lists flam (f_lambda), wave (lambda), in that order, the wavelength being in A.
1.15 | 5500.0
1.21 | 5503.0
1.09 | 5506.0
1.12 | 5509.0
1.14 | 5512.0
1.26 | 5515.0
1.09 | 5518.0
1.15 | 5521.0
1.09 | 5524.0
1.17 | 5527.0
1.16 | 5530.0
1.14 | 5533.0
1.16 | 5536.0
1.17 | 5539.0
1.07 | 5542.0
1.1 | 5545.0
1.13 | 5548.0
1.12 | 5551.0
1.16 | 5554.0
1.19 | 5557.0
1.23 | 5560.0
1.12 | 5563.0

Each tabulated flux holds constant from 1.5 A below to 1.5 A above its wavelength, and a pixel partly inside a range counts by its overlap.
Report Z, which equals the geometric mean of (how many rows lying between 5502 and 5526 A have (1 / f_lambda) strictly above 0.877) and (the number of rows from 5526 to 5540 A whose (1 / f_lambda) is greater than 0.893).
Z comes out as 0.0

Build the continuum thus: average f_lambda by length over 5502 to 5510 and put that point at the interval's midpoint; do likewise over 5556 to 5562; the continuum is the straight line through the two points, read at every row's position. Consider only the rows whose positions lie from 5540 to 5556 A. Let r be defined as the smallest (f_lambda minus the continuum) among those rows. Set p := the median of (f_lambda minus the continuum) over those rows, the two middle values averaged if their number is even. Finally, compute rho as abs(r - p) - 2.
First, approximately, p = -0.074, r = -0.11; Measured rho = -1.961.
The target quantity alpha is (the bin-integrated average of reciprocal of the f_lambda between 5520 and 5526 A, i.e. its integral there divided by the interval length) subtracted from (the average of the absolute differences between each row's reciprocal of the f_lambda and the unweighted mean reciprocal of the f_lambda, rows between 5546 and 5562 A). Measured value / -0.867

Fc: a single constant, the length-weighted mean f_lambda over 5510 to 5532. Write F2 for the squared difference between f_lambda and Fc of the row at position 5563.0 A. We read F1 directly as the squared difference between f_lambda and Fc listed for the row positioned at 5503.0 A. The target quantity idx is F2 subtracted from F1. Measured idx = 0.003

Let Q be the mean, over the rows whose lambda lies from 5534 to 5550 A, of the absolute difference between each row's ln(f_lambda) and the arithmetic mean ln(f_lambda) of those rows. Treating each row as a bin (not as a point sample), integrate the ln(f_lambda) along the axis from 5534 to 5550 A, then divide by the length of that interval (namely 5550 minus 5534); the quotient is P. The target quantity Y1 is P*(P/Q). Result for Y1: 0.48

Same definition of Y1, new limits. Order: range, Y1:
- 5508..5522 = 0.55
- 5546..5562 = 0.75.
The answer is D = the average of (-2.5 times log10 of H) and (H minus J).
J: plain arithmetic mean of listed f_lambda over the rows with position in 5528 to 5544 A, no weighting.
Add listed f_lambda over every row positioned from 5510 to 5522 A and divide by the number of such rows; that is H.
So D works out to -0.071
